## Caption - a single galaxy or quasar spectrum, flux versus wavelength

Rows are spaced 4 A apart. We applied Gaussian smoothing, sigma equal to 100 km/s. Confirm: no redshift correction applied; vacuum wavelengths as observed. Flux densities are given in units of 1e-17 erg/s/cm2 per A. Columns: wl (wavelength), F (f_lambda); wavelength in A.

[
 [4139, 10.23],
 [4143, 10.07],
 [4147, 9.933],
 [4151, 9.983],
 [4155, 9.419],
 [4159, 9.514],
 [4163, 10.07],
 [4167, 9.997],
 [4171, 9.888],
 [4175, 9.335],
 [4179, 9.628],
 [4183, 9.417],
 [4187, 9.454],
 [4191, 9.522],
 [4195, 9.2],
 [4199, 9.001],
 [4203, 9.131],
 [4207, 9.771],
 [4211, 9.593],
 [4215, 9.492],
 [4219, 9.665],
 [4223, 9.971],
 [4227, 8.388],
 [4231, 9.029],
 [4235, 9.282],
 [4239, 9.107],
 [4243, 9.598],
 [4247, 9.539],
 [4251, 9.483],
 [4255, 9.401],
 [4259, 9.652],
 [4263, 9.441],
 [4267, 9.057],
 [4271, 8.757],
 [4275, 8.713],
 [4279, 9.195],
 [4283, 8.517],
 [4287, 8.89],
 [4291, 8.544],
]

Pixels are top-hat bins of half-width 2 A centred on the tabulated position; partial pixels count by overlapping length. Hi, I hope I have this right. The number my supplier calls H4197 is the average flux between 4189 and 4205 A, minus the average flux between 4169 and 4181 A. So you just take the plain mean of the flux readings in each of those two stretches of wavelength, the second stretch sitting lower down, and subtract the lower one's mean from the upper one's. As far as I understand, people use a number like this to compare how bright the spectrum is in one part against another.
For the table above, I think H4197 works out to -0.40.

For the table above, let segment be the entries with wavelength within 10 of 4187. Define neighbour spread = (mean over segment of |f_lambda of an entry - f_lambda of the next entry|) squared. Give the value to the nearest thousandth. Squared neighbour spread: 0.025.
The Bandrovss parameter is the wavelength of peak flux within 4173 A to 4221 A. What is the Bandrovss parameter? 4207 A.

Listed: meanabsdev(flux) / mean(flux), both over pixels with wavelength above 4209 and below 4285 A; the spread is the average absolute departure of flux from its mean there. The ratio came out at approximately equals 0.037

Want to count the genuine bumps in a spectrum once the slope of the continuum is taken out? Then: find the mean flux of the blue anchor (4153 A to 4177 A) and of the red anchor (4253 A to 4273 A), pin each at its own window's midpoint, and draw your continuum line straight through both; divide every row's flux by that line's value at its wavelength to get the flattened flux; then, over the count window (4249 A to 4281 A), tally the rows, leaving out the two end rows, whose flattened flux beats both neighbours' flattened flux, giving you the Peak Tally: 1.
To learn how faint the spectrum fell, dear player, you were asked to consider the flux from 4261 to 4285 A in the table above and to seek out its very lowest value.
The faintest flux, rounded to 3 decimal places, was 8.517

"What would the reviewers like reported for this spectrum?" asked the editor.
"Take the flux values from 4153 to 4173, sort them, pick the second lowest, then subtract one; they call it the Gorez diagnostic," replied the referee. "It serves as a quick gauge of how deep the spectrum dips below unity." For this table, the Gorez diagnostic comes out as 8.5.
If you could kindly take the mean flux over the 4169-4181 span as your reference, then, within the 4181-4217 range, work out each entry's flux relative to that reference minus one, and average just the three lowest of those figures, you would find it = -0.053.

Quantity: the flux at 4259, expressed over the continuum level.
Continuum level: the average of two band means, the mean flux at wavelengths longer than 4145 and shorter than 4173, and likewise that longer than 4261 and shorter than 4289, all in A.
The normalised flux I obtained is 1.03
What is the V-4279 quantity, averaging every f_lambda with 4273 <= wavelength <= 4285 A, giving 8.8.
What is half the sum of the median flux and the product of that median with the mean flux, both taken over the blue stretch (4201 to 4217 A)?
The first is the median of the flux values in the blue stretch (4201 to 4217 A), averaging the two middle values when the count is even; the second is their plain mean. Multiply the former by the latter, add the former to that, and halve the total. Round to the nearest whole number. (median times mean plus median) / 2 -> 50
